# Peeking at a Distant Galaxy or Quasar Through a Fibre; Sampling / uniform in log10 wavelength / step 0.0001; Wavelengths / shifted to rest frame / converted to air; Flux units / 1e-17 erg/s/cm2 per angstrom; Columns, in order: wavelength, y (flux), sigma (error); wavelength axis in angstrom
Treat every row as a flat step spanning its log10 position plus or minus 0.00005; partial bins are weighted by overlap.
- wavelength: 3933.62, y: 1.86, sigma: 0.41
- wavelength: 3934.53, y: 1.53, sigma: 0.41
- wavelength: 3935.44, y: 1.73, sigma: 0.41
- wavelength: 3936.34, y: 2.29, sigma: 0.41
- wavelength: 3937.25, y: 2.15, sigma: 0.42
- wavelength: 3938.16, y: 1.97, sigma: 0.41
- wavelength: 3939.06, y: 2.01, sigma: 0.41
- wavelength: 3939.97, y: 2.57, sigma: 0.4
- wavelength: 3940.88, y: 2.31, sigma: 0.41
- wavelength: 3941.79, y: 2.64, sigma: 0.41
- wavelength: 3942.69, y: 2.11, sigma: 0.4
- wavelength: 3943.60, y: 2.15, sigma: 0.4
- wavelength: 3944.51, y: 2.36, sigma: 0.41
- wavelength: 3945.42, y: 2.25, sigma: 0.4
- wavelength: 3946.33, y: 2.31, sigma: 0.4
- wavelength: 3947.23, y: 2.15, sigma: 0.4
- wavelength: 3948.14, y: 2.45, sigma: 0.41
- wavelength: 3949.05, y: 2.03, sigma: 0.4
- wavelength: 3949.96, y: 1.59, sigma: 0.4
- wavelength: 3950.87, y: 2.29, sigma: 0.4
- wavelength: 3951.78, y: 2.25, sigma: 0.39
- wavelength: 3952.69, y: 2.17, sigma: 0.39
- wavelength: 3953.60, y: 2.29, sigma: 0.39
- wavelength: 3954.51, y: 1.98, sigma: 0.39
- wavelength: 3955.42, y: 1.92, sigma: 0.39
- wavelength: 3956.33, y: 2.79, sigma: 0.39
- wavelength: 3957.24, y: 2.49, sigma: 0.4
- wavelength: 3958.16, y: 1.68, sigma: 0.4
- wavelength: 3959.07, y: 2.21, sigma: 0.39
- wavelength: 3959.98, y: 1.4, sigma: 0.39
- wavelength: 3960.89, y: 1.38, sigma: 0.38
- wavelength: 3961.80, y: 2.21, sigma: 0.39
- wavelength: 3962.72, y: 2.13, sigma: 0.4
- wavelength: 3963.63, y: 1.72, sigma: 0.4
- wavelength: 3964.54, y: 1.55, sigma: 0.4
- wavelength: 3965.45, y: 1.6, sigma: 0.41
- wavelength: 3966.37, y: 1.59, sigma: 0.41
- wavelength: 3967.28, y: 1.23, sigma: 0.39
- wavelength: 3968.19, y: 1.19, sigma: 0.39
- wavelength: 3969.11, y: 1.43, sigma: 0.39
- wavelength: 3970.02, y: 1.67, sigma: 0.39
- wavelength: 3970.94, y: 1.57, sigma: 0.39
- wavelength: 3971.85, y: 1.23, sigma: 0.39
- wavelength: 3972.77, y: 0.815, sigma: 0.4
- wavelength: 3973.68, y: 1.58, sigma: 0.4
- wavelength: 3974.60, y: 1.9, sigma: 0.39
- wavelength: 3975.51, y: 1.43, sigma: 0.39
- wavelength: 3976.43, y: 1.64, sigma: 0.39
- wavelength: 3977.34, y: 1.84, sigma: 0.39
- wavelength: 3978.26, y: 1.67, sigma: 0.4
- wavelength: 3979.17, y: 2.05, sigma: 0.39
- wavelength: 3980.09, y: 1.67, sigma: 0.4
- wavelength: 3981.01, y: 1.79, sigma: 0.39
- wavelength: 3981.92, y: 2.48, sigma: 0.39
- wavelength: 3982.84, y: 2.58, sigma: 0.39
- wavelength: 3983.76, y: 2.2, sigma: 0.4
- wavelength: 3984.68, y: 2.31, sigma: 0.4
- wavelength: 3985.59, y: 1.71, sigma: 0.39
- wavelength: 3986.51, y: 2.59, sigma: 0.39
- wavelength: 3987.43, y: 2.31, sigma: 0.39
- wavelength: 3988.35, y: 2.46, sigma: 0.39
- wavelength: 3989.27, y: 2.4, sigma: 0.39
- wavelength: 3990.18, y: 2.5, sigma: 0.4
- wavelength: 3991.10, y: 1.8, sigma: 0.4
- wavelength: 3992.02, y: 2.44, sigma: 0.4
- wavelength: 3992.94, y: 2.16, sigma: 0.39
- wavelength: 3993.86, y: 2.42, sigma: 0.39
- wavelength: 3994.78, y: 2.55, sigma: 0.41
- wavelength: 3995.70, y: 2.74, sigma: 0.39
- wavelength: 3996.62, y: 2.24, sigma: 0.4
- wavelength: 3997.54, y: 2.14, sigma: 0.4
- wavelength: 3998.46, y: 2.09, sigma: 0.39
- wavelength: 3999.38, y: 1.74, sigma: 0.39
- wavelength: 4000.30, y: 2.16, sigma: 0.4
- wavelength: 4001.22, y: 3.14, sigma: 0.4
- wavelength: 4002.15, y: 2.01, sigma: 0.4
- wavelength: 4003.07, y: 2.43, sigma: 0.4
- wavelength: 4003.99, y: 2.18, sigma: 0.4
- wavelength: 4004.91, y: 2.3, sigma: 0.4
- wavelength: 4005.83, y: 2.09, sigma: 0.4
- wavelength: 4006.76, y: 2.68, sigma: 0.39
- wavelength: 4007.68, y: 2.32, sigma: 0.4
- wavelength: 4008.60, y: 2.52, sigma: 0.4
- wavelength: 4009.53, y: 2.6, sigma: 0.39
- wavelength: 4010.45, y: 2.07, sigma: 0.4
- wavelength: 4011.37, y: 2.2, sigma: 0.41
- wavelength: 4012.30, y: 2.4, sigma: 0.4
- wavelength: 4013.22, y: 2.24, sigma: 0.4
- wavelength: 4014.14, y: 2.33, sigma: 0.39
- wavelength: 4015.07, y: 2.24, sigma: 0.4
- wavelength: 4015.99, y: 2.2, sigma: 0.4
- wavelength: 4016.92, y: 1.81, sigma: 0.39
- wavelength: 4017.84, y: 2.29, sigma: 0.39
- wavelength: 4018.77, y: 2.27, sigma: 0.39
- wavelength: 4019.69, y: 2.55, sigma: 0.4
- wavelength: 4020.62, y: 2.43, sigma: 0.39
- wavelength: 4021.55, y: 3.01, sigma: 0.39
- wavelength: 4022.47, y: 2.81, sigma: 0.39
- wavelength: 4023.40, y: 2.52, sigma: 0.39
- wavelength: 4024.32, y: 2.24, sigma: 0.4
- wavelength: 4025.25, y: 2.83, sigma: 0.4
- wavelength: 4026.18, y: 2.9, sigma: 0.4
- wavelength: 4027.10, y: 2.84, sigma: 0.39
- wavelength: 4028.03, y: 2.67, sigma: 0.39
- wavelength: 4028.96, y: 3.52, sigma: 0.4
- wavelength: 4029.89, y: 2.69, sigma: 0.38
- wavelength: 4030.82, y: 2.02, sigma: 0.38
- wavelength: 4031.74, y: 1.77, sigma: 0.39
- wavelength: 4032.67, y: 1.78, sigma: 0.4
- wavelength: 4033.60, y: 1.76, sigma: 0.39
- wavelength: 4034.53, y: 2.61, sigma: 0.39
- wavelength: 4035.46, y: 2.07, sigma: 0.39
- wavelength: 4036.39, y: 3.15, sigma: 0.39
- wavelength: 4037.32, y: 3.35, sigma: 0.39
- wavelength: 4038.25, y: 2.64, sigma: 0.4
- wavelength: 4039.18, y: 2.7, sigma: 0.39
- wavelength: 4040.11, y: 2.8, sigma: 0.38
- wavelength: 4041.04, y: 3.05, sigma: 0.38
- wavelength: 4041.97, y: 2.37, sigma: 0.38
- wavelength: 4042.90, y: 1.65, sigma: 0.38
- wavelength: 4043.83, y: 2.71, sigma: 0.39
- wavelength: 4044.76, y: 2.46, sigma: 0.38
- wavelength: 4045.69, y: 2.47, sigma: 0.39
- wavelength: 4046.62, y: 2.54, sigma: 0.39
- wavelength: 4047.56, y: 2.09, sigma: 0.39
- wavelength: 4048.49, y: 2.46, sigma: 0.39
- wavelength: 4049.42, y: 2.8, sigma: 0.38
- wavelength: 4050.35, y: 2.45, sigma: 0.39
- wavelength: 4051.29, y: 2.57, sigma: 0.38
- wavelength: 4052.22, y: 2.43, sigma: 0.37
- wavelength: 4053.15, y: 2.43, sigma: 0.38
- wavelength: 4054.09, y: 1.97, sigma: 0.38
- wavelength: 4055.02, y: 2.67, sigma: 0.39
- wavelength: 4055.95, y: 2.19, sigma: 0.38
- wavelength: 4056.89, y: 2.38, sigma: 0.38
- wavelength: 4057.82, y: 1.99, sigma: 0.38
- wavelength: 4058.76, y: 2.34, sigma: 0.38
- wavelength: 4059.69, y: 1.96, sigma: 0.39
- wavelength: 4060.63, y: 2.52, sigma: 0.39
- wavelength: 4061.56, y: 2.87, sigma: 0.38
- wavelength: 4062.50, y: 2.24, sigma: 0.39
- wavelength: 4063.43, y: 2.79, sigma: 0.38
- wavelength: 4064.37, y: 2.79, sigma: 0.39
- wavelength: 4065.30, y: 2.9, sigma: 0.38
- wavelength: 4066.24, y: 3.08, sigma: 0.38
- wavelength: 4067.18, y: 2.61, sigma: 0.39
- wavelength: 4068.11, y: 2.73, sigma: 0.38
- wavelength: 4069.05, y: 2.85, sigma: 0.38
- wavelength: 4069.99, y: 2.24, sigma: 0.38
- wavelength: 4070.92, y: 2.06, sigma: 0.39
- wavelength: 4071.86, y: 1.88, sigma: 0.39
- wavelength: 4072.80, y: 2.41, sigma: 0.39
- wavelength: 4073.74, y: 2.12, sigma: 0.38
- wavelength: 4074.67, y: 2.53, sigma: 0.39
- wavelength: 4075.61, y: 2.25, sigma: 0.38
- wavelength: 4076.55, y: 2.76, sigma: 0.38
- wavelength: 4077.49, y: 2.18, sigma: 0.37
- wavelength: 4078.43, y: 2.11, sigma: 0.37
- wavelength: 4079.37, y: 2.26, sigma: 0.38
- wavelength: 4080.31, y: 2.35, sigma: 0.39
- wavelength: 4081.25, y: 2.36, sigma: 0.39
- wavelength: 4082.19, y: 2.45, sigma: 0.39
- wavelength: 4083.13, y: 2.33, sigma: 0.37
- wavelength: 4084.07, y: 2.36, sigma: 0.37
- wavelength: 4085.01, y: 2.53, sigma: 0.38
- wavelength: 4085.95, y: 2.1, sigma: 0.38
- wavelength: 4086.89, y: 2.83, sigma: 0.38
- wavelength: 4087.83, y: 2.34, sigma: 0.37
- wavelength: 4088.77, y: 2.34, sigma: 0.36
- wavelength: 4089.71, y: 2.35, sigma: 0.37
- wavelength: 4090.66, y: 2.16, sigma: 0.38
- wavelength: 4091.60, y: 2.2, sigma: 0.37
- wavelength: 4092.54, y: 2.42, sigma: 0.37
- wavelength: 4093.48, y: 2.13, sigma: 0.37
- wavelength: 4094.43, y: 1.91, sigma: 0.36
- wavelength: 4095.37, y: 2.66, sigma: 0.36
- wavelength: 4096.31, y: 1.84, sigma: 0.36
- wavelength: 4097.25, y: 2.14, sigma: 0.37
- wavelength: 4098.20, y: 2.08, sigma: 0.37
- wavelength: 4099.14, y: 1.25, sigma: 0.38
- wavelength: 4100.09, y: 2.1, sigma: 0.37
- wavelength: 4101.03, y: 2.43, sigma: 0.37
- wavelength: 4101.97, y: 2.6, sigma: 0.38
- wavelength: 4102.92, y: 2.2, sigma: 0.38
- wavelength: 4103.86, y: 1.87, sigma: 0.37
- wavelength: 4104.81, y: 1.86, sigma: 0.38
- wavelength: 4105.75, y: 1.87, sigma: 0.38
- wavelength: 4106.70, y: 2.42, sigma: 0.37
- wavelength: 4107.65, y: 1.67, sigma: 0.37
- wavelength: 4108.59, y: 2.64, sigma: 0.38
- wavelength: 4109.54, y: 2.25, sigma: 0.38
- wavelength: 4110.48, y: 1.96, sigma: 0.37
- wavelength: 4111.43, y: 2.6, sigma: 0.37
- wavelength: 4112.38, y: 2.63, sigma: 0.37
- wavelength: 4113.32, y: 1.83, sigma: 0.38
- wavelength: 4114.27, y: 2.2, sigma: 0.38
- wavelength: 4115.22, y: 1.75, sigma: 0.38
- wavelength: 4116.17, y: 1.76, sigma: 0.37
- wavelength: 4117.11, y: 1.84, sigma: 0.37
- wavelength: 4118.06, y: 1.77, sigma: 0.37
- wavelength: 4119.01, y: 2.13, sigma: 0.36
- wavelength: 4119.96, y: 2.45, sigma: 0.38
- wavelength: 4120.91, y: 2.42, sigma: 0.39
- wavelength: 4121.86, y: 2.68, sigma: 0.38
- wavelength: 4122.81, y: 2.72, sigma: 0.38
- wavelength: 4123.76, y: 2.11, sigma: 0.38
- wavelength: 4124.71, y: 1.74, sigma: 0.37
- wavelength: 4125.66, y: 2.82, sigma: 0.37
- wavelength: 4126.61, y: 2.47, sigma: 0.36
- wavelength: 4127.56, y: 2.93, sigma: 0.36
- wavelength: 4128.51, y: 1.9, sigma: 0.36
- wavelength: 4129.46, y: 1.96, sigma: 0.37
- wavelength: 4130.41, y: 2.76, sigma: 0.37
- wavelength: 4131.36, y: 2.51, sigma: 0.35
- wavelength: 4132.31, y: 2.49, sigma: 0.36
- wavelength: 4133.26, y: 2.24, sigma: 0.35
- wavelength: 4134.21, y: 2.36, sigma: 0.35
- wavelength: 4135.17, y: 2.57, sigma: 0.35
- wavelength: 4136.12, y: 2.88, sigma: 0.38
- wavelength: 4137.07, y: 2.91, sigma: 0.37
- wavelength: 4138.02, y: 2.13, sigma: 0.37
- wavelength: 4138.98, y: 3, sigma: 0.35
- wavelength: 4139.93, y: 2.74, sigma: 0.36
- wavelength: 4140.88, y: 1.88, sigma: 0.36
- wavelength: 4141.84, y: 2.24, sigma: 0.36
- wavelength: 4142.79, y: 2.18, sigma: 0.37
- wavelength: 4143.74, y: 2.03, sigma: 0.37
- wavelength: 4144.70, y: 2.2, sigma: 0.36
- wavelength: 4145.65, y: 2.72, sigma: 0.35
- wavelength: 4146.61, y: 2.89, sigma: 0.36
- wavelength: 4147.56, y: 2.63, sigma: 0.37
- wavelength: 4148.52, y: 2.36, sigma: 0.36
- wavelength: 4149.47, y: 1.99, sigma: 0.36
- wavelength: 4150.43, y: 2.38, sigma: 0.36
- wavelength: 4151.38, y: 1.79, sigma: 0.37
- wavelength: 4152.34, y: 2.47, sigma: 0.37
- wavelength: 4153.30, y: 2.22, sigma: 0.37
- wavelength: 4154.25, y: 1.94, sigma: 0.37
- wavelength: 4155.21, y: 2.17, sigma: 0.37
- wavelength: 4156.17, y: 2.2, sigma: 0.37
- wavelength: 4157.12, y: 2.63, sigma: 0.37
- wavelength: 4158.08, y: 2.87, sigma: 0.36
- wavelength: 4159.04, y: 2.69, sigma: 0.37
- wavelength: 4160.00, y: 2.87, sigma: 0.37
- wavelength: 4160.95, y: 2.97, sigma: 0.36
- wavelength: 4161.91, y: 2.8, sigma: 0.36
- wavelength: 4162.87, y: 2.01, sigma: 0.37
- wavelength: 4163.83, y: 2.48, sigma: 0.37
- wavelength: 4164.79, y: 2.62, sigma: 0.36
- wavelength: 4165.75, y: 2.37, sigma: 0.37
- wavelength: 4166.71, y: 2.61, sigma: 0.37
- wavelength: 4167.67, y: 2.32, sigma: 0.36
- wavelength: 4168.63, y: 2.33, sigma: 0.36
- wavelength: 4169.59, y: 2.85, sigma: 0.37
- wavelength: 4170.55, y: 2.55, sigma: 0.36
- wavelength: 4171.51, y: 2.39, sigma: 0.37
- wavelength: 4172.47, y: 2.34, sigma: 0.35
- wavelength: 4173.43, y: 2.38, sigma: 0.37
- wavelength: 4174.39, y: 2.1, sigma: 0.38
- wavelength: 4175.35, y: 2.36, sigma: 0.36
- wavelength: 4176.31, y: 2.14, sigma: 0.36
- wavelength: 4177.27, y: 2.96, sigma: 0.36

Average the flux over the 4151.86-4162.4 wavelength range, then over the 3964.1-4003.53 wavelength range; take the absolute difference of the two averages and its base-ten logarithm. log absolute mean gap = -0.3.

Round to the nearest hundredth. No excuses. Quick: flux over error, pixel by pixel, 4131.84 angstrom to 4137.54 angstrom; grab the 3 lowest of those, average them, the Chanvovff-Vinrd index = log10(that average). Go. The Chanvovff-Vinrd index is 0.83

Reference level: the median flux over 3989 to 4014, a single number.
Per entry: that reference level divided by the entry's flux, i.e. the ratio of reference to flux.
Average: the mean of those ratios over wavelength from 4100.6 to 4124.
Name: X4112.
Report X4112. 1.08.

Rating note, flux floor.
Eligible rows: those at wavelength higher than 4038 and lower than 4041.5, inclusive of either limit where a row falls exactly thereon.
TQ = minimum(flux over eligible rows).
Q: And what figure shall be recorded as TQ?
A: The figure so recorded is 2.64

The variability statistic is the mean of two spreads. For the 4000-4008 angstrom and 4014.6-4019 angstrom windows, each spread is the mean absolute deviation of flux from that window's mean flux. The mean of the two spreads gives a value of 0.198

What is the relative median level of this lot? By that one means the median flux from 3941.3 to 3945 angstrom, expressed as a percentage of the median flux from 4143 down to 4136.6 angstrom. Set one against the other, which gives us 101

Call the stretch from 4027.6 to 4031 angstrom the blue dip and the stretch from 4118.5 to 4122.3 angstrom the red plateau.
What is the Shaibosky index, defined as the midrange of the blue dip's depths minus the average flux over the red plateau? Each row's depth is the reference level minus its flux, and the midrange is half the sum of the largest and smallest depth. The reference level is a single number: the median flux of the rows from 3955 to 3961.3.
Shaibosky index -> -3.3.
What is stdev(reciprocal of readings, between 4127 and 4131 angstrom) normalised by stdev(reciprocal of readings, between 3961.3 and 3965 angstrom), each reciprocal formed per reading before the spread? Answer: 1.1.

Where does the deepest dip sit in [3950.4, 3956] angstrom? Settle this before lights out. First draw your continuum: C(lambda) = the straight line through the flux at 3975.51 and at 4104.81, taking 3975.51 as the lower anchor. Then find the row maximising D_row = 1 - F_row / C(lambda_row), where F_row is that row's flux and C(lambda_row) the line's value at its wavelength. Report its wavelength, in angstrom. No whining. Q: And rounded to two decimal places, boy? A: 3955.42 angstrom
